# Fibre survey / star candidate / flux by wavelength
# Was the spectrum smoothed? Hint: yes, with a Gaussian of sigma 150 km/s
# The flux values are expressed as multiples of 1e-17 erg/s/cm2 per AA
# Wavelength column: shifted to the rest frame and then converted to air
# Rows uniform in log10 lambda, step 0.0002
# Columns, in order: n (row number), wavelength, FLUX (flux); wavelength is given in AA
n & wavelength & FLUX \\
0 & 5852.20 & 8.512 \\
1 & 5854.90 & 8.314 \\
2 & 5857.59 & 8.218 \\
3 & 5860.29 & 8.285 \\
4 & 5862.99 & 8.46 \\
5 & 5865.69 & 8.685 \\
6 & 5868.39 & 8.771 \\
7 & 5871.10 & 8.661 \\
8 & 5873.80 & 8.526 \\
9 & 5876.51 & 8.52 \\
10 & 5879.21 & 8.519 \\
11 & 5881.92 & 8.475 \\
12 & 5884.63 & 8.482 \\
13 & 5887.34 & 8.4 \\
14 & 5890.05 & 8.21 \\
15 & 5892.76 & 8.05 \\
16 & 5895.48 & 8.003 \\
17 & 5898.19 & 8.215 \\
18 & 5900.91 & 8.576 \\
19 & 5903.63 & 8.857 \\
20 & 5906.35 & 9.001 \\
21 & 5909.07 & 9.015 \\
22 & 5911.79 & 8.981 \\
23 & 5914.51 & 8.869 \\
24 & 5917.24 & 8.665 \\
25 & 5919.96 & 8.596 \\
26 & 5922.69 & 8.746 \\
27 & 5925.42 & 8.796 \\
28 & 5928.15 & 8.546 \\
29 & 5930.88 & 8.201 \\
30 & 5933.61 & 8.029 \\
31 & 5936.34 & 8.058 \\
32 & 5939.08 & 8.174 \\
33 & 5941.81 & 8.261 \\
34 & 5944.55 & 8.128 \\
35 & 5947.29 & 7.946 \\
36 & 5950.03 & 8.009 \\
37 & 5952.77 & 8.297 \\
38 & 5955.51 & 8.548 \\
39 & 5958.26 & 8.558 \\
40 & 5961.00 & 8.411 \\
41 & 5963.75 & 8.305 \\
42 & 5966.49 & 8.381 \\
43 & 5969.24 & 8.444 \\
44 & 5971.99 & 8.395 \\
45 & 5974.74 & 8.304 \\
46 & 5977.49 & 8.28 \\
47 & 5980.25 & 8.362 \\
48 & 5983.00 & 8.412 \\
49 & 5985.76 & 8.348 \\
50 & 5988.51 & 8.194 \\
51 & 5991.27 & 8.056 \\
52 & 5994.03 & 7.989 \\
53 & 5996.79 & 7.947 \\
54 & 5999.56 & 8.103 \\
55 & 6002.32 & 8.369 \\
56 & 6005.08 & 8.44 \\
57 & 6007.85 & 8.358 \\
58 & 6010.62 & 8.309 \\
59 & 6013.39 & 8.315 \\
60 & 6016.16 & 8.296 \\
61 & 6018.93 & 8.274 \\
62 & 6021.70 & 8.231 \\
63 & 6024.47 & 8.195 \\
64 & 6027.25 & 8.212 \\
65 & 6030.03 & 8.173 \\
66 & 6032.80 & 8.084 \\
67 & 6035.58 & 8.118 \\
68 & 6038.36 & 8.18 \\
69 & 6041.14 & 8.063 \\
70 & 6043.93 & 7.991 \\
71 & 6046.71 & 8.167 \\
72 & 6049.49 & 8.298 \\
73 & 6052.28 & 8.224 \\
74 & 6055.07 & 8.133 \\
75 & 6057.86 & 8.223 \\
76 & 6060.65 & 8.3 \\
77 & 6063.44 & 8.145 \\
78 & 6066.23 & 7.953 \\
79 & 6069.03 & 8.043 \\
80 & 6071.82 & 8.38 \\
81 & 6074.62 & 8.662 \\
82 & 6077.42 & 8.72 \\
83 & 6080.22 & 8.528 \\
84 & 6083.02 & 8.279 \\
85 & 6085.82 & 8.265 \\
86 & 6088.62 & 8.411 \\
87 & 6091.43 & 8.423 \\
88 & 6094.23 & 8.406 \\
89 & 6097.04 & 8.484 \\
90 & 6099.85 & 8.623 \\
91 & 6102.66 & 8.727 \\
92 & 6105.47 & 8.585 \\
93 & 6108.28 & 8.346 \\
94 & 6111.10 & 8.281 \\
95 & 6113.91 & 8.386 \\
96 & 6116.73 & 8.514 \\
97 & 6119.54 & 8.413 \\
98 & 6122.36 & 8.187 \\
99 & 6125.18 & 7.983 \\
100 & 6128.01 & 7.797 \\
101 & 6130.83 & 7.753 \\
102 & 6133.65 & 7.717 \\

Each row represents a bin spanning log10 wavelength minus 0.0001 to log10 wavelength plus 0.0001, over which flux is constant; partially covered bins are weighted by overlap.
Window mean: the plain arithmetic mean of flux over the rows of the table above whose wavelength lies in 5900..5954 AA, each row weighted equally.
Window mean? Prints 8.49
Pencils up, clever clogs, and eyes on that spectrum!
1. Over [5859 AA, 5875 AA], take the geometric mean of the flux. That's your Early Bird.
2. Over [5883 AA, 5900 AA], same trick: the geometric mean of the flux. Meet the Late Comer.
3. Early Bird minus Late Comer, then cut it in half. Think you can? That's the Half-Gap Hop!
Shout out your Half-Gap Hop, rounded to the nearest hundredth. 0.17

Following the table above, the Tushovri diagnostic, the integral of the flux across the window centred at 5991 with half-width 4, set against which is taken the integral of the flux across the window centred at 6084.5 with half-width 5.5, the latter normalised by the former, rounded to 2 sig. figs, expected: 1.4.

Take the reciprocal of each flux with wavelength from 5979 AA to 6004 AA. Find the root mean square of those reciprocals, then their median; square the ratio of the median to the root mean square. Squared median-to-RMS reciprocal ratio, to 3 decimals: 1.000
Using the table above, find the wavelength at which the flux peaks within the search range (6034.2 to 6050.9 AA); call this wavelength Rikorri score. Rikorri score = 6049.49 AA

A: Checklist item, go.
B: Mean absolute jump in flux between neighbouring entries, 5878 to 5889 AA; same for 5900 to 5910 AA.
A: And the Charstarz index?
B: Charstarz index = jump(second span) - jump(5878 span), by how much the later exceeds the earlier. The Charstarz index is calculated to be 0.10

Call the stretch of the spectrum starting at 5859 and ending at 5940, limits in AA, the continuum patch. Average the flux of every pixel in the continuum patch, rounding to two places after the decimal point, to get 8.51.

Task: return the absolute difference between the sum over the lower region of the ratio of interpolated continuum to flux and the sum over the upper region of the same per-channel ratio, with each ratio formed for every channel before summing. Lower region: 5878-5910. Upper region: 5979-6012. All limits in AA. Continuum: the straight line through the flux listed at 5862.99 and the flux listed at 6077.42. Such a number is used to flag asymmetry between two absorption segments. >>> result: 0.52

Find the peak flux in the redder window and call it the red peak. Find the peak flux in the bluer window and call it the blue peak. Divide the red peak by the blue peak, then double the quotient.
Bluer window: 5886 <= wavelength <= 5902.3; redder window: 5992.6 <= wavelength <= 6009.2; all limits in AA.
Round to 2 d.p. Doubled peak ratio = 1.97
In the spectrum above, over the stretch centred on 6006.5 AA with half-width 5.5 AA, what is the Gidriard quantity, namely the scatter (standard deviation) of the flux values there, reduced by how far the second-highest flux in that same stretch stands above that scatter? -8.3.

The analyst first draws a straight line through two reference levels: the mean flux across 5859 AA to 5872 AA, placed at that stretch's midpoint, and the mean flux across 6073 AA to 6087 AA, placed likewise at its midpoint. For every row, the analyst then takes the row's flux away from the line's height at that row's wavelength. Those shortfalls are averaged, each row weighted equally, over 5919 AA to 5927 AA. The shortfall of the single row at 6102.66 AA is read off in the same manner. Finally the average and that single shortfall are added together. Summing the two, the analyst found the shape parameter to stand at -0.41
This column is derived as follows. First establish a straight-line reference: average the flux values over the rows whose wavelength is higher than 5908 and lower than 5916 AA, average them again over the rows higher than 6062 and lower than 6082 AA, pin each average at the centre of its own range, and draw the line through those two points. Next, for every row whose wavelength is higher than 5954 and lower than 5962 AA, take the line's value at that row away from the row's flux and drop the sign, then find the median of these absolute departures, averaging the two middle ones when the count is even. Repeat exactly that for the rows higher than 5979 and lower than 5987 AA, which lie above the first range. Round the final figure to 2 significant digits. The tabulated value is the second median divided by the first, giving 1.4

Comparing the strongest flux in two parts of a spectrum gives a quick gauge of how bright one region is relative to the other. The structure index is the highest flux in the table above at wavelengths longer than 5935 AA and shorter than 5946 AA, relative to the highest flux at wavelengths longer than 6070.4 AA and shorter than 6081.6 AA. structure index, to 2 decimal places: 0.95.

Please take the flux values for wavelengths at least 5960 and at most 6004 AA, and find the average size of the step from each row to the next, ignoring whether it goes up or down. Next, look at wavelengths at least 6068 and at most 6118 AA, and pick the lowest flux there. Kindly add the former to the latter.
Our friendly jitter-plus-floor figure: 8.14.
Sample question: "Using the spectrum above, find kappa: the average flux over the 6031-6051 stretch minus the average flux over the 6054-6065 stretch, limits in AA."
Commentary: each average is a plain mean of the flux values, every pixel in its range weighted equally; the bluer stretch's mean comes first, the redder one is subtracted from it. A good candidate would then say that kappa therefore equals -0.07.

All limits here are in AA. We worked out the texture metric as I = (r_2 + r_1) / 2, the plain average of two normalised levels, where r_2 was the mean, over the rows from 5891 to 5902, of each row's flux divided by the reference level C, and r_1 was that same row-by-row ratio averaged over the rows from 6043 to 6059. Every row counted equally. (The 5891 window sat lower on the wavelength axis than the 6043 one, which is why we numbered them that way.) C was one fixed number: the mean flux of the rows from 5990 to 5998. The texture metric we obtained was 1.02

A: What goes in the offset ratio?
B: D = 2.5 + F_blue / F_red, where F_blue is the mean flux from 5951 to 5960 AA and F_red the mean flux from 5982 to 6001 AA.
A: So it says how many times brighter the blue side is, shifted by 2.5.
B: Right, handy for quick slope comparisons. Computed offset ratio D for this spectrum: 3.54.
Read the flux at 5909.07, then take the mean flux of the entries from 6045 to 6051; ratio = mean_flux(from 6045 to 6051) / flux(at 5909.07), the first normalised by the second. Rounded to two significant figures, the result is 0.91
